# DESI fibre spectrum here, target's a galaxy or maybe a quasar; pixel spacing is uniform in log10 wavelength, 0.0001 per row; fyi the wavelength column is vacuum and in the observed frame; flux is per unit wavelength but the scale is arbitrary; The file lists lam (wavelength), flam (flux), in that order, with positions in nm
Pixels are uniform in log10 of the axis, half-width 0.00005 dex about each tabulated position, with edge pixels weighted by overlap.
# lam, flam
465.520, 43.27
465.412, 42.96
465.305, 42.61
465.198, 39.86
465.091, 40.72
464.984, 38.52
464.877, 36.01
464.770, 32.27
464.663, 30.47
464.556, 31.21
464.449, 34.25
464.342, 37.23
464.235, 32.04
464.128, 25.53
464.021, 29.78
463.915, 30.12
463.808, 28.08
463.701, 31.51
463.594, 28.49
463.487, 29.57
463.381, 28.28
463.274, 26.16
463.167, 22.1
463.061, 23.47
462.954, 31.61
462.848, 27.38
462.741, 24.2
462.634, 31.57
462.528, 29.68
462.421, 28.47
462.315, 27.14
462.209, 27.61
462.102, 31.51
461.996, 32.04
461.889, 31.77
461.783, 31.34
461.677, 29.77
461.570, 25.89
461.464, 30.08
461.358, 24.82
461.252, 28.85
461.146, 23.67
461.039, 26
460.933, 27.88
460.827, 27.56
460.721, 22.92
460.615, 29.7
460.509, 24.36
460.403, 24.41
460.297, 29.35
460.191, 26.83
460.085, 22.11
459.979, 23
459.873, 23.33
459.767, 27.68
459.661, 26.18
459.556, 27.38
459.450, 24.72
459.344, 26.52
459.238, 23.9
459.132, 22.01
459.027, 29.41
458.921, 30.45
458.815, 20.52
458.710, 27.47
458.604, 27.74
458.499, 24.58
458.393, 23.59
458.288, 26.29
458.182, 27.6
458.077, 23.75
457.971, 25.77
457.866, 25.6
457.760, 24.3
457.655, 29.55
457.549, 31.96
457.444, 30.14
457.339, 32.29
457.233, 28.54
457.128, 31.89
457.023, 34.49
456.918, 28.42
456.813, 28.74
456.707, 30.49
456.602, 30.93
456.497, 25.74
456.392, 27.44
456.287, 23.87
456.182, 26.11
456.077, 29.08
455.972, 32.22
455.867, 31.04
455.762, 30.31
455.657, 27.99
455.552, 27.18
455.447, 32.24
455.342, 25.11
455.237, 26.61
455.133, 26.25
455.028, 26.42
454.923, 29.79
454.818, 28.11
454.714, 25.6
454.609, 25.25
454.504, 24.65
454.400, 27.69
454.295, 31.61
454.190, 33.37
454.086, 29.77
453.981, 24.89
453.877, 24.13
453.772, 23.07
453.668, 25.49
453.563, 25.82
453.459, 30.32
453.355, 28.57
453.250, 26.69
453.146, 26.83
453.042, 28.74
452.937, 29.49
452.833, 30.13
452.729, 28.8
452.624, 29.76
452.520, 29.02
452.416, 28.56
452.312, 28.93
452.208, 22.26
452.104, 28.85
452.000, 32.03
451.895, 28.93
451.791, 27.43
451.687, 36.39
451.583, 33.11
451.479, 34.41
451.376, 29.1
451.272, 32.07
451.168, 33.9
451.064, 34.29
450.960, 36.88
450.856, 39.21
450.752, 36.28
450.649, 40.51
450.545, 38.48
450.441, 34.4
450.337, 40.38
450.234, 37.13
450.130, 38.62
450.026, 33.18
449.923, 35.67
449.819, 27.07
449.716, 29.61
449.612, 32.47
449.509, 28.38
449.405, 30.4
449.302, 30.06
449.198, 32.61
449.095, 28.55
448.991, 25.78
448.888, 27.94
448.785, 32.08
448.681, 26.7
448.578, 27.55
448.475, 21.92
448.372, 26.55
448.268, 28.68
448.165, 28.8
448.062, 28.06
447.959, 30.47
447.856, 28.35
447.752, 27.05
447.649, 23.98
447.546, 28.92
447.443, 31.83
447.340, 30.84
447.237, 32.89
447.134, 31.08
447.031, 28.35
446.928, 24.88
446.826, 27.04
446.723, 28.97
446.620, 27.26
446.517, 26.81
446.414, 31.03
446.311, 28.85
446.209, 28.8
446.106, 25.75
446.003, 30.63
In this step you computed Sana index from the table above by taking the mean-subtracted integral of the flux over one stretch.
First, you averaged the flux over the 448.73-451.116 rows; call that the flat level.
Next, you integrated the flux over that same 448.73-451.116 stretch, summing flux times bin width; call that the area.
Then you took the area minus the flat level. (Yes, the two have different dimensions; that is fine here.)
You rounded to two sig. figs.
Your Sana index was 46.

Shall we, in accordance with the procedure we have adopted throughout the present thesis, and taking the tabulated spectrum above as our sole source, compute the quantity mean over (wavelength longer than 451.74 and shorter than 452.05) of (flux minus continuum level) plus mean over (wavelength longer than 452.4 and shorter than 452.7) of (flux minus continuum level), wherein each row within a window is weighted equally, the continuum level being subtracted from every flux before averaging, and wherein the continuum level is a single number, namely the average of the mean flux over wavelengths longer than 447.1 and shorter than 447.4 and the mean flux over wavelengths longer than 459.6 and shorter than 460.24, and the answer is 2.1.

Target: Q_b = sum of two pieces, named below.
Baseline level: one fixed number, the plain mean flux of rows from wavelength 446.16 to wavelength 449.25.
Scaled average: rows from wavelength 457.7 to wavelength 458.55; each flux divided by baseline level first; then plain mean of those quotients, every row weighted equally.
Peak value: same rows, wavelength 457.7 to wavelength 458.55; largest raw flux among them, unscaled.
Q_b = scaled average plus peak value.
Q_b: 28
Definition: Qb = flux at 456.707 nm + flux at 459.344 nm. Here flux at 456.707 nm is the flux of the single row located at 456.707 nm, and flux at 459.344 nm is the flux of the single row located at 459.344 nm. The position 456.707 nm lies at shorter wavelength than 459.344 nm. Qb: 57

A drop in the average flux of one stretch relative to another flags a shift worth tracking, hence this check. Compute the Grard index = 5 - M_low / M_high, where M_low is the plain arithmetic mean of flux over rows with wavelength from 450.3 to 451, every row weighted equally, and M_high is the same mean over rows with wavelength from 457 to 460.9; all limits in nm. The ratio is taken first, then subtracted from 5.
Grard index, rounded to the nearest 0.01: 3.58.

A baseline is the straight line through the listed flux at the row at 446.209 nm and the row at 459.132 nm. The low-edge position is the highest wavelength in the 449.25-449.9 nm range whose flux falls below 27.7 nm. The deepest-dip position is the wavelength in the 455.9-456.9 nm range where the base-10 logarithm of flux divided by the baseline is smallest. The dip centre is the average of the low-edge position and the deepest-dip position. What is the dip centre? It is 453.05 nm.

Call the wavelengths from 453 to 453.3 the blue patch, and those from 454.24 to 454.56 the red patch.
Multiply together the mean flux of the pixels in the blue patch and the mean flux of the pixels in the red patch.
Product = 767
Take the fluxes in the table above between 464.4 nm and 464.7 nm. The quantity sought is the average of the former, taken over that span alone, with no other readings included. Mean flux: 32.0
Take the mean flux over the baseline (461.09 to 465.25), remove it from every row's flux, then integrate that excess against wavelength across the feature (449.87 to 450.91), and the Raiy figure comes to 7.6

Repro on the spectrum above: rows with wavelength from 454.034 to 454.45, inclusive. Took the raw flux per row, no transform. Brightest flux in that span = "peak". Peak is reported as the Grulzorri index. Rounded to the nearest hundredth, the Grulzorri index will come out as 33.37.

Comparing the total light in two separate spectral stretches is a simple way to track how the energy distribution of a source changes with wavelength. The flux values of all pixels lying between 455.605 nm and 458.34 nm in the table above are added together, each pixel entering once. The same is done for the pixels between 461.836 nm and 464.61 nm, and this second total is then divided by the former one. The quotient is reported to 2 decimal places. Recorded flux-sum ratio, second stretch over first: 1.02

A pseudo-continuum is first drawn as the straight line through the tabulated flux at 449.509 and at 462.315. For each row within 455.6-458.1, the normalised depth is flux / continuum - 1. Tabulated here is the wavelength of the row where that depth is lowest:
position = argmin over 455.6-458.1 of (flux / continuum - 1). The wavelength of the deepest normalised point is 456.287 nm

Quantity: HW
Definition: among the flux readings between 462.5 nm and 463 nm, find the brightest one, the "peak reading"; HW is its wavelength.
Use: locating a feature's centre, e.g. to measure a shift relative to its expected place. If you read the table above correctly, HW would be 462.954 nm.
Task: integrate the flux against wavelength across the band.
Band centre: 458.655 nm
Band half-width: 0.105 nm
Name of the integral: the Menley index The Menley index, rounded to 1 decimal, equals 5.8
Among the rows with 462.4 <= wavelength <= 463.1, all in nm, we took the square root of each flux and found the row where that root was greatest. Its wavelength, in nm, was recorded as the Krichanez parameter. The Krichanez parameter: 462.954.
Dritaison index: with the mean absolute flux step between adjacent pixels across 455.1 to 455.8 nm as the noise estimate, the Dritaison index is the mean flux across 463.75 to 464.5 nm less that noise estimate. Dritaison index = 28.1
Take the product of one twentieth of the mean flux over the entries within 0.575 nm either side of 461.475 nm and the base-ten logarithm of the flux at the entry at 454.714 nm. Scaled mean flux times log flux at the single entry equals 2.00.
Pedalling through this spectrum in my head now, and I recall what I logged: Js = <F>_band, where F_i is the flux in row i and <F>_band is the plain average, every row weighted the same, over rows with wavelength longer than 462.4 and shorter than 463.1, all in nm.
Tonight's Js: 28.1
